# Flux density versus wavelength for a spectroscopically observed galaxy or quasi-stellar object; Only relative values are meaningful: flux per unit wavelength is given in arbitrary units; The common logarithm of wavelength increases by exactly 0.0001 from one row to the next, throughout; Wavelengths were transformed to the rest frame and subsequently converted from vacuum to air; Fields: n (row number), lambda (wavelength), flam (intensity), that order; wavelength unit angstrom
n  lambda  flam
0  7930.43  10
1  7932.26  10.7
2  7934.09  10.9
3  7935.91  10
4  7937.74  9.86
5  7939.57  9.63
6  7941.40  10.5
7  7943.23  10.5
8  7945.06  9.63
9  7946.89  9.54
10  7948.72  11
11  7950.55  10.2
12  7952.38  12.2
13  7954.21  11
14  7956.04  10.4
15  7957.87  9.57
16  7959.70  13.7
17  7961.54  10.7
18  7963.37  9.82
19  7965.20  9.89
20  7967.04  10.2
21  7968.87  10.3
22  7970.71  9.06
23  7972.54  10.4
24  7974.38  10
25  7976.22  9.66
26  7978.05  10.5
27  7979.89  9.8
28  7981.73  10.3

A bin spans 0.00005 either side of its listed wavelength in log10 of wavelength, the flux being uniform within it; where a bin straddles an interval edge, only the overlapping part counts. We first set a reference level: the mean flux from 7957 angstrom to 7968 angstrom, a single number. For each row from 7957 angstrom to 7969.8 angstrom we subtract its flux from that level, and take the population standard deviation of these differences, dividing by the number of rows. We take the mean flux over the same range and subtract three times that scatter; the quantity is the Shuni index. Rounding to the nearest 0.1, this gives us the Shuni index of 6.7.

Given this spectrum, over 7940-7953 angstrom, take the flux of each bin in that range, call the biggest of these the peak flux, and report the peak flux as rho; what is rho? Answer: 12.2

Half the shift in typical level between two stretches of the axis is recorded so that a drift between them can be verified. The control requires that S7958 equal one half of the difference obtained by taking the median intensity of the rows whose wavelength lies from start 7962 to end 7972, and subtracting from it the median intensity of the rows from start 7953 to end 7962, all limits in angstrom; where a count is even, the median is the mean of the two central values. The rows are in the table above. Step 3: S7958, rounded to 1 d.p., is -0.4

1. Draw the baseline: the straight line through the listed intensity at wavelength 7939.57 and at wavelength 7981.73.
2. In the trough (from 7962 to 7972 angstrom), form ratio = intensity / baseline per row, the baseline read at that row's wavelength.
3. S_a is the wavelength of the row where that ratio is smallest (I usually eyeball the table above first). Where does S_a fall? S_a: 7970.71 angstrom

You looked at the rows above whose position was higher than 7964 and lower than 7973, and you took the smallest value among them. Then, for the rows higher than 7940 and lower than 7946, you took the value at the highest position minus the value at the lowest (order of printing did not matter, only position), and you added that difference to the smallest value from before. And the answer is 8.2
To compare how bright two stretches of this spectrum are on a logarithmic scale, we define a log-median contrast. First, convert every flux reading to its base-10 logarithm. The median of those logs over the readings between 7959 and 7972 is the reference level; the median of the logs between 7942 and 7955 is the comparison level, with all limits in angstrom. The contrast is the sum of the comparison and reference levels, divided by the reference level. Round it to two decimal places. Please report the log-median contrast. 2.01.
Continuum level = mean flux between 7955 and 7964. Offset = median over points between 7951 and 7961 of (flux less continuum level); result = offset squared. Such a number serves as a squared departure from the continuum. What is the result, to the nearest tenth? 0.0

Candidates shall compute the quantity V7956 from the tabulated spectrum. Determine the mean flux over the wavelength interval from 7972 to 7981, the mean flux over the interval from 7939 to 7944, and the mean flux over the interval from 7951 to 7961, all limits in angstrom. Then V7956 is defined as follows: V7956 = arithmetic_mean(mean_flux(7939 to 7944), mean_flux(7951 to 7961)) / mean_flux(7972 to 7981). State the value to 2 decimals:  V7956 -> 1.07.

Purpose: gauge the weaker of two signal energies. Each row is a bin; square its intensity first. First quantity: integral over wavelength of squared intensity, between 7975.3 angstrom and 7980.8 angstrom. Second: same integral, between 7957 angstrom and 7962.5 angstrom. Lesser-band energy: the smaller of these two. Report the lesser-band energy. 550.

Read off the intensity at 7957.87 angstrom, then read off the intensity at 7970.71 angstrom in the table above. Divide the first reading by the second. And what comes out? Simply 1.06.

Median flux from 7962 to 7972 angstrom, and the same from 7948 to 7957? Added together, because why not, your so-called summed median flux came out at 20.9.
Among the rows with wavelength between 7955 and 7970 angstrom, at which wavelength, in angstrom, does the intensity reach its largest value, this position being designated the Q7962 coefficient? 7959.70 angstrom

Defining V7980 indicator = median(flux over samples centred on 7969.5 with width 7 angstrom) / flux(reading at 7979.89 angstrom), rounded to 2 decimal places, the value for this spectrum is 1.05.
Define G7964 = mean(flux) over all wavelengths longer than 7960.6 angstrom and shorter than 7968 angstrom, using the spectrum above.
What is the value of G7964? 10.2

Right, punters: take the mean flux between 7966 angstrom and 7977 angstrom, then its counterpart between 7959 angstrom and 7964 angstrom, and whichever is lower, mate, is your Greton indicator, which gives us 9.9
